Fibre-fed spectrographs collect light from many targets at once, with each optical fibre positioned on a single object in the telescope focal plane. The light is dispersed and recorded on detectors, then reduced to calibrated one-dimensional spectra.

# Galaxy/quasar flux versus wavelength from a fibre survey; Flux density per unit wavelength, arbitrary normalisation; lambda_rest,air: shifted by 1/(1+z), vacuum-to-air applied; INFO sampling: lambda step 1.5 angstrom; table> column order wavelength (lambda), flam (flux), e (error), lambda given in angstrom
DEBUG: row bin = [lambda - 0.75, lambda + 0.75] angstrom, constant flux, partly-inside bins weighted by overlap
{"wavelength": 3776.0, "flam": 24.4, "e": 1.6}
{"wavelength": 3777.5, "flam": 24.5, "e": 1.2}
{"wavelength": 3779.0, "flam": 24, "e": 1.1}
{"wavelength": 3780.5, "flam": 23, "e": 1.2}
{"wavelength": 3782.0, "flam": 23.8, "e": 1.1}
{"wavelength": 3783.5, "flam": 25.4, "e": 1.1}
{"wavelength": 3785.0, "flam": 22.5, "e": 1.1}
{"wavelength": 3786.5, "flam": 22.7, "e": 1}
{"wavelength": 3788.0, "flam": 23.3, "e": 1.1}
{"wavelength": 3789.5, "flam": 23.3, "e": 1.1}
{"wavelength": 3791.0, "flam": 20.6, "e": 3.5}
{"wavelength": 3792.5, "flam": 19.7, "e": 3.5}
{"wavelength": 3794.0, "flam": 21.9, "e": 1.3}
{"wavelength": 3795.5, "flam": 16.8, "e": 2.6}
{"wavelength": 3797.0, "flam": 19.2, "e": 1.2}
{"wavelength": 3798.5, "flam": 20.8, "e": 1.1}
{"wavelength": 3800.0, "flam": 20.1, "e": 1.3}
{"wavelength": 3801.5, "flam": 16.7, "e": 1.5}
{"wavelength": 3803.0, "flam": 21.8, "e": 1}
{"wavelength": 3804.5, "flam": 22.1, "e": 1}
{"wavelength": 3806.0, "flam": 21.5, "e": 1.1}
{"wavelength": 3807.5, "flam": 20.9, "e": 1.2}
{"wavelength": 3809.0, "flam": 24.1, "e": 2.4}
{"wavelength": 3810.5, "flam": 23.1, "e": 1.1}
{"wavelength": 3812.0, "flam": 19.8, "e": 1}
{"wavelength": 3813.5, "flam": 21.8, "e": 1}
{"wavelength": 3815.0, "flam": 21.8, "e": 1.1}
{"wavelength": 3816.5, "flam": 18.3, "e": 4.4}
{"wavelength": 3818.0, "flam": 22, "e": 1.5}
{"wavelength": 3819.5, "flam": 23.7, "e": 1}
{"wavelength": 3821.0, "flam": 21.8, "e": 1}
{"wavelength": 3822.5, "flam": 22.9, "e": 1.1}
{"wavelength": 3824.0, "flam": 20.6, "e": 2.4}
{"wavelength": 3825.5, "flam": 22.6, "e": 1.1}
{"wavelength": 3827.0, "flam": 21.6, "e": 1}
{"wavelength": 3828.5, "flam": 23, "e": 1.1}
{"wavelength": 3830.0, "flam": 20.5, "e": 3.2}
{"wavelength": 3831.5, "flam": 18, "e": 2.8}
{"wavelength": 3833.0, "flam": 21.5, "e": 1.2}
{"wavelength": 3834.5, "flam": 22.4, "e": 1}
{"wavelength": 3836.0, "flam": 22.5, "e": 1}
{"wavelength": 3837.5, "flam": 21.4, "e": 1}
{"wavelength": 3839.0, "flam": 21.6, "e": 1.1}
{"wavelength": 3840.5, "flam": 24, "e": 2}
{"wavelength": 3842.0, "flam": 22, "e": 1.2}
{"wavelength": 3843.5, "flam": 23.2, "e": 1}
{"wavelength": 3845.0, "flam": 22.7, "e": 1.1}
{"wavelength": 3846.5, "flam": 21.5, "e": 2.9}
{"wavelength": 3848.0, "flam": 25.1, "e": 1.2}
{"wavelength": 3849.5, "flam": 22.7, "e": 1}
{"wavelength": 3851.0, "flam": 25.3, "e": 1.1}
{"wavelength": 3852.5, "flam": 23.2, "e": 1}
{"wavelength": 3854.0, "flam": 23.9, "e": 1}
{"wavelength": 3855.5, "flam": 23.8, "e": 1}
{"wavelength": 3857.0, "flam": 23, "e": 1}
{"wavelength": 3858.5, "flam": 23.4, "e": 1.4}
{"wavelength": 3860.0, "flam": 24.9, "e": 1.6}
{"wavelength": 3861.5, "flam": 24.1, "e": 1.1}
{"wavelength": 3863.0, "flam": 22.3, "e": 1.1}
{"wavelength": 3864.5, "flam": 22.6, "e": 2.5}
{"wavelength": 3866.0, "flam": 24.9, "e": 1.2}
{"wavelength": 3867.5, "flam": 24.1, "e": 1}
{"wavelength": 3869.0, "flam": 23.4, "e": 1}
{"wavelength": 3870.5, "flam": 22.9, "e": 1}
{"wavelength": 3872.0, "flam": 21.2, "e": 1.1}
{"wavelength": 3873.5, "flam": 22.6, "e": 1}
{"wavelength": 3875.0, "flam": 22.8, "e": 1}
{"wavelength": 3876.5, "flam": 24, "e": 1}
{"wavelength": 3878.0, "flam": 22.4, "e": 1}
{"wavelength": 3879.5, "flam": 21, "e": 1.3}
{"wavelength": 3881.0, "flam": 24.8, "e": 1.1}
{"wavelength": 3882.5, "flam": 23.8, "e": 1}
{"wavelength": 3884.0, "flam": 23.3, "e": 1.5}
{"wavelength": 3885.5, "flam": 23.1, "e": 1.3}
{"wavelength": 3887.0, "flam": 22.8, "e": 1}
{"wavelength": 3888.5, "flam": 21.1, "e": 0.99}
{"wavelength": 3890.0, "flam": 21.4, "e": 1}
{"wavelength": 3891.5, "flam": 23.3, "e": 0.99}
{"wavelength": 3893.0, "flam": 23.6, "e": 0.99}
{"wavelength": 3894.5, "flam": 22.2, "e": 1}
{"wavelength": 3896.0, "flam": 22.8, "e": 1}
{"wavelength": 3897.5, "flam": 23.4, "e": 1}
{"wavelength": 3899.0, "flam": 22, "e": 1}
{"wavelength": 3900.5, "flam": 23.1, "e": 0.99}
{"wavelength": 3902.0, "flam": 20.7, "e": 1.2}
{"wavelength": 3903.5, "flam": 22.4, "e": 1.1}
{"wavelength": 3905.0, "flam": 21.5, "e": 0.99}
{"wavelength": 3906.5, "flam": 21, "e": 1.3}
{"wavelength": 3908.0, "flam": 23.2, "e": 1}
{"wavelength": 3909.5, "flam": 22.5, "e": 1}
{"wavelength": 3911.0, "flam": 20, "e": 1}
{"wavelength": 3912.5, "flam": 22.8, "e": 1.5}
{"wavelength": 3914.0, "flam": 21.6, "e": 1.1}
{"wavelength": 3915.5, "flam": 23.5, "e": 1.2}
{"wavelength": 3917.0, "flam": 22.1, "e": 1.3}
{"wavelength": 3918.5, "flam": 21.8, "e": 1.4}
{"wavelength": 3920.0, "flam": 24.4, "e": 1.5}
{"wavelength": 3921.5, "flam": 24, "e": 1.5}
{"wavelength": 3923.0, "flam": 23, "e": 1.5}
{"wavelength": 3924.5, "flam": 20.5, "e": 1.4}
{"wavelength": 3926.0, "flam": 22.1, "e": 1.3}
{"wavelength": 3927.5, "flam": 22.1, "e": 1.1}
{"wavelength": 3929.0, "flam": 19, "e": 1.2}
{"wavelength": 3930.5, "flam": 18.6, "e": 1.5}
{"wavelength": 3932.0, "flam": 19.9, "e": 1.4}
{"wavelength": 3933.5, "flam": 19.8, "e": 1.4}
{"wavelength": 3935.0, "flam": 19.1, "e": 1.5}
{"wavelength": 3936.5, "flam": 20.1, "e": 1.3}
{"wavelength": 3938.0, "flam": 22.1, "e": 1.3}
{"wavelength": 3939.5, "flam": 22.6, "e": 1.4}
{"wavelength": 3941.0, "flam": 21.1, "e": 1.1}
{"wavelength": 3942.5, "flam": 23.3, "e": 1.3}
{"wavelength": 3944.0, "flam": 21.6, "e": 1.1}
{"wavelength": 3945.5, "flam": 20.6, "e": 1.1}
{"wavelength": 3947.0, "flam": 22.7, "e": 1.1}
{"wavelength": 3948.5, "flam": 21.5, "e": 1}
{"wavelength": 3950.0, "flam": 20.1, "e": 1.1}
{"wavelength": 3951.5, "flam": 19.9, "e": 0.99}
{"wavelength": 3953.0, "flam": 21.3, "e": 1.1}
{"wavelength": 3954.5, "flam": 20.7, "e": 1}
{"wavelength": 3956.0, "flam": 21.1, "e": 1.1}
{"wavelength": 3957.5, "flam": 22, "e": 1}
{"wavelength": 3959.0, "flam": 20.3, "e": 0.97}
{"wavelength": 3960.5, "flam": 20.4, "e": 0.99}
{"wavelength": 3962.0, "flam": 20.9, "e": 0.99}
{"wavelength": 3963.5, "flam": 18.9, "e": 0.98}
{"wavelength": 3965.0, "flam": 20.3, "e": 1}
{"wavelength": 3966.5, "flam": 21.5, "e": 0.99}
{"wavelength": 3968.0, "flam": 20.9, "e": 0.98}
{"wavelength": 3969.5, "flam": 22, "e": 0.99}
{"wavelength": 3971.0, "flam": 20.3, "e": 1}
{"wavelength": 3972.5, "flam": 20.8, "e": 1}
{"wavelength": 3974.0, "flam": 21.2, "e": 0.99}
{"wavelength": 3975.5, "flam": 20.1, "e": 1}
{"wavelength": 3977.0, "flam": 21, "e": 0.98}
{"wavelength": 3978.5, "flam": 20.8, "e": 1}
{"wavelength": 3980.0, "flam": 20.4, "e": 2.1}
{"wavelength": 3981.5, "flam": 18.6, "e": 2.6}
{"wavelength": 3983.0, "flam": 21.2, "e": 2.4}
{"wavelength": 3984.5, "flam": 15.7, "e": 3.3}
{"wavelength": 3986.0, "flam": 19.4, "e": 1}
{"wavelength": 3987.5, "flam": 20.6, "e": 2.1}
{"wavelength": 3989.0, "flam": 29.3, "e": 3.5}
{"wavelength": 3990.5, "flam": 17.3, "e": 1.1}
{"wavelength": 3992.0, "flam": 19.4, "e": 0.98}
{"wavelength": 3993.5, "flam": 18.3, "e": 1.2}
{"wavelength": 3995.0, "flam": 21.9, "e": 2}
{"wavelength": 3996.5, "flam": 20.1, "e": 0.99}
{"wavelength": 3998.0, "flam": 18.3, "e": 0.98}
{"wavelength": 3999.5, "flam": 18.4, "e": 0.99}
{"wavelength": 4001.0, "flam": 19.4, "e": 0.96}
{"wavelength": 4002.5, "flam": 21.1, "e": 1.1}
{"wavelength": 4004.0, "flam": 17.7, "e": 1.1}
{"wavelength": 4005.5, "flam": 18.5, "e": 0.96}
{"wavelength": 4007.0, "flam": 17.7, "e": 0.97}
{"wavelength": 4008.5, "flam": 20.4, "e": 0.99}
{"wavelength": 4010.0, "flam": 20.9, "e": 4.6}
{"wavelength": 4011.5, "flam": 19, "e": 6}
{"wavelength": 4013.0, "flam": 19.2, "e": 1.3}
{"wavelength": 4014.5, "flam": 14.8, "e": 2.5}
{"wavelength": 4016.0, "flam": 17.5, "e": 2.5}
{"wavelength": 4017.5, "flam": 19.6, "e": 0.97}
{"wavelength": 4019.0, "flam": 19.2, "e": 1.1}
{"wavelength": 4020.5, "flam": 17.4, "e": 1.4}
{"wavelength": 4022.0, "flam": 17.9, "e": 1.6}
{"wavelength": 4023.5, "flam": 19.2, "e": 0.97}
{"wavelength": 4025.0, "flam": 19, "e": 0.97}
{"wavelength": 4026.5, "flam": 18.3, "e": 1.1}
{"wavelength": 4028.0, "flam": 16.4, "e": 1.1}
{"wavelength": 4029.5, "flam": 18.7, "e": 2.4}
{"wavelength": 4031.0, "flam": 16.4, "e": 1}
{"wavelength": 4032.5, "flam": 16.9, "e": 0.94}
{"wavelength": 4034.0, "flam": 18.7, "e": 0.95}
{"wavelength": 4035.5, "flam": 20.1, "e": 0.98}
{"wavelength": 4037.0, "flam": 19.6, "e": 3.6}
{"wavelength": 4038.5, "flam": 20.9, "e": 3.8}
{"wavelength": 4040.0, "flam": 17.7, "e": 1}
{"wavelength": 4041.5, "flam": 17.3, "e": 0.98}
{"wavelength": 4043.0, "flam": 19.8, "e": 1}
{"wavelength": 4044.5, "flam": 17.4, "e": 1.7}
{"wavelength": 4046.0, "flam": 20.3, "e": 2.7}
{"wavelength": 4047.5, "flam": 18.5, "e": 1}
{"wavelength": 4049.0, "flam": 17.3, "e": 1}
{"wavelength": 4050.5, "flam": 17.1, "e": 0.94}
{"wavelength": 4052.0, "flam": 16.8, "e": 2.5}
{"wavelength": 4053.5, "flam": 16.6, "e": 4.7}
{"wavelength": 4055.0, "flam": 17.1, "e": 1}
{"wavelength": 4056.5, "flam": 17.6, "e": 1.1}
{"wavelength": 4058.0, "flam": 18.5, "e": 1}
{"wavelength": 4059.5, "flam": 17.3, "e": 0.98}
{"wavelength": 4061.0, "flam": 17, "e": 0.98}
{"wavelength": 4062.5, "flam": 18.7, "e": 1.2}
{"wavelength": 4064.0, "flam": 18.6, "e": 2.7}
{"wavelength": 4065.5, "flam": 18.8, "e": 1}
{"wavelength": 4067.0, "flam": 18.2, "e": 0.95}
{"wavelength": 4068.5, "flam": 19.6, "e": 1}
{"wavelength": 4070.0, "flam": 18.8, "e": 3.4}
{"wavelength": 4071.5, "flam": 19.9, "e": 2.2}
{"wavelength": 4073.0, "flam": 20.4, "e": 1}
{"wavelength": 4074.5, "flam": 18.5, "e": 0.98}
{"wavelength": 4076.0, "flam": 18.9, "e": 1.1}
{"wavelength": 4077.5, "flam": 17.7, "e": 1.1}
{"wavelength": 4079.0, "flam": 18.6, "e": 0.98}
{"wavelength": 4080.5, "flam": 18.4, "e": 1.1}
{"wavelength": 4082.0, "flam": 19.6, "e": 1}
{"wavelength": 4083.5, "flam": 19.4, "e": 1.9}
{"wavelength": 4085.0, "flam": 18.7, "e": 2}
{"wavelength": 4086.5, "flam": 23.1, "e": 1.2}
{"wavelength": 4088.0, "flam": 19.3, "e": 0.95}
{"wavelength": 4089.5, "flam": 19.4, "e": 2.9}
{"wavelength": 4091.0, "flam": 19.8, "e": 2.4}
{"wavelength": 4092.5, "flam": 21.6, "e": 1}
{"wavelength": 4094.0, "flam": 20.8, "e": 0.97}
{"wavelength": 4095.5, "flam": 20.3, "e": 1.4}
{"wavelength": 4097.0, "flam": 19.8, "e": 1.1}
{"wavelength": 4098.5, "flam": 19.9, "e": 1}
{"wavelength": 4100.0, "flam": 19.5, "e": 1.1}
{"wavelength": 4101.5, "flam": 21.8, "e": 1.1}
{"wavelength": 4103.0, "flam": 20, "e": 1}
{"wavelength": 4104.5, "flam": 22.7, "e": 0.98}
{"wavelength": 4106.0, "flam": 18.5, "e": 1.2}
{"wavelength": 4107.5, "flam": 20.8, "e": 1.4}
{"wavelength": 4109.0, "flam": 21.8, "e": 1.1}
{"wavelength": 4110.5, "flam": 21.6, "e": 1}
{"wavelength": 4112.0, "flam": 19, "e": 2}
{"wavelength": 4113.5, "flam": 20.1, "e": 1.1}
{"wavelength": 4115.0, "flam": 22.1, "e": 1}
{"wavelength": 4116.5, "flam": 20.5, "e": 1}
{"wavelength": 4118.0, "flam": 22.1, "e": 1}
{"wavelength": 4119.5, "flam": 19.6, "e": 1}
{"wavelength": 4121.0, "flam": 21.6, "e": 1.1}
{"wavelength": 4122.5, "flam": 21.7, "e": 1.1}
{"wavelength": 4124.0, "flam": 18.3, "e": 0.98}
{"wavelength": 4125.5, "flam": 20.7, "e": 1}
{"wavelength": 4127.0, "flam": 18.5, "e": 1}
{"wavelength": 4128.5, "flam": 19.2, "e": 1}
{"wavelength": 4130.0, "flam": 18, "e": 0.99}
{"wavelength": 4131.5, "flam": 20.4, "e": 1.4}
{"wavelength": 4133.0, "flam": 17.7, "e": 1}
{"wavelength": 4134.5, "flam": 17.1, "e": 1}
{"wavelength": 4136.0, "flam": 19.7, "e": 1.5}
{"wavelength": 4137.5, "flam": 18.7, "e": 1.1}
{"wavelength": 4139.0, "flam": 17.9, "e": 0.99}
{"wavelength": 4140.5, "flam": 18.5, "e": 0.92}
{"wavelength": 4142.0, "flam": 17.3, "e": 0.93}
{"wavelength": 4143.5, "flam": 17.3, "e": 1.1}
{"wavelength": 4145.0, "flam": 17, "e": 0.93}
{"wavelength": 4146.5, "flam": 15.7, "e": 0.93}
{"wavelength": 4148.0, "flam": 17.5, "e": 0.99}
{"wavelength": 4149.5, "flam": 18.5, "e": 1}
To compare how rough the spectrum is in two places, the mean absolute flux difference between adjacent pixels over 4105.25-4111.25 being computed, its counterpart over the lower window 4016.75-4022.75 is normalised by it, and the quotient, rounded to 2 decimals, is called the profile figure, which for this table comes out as 0.77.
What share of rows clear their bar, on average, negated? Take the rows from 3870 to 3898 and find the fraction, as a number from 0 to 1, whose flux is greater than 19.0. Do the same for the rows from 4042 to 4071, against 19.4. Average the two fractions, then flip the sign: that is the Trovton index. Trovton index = -0.58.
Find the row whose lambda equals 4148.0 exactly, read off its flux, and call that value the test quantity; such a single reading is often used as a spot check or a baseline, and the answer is 17.5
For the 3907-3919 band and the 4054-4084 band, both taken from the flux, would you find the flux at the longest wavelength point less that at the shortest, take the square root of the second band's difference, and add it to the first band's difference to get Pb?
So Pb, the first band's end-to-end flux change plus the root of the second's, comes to 0.1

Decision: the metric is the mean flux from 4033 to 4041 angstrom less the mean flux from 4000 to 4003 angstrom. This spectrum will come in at -1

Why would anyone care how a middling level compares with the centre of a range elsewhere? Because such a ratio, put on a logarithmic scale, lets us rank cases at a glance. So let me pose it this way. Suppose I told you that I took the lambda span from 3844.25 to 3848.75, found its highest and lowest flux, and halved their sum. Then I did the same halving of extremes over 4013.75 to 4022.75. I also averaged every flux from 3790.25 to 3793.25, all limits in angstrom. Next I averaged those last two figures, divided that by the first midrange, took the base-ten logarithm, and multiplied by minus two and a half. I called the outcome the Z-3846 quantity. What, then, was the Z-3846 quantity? 0.24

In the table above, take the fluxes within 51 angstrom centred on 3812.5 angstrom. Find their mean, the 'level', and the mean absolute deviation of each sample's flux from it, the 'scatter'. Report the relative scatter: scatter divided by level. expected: 0.067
